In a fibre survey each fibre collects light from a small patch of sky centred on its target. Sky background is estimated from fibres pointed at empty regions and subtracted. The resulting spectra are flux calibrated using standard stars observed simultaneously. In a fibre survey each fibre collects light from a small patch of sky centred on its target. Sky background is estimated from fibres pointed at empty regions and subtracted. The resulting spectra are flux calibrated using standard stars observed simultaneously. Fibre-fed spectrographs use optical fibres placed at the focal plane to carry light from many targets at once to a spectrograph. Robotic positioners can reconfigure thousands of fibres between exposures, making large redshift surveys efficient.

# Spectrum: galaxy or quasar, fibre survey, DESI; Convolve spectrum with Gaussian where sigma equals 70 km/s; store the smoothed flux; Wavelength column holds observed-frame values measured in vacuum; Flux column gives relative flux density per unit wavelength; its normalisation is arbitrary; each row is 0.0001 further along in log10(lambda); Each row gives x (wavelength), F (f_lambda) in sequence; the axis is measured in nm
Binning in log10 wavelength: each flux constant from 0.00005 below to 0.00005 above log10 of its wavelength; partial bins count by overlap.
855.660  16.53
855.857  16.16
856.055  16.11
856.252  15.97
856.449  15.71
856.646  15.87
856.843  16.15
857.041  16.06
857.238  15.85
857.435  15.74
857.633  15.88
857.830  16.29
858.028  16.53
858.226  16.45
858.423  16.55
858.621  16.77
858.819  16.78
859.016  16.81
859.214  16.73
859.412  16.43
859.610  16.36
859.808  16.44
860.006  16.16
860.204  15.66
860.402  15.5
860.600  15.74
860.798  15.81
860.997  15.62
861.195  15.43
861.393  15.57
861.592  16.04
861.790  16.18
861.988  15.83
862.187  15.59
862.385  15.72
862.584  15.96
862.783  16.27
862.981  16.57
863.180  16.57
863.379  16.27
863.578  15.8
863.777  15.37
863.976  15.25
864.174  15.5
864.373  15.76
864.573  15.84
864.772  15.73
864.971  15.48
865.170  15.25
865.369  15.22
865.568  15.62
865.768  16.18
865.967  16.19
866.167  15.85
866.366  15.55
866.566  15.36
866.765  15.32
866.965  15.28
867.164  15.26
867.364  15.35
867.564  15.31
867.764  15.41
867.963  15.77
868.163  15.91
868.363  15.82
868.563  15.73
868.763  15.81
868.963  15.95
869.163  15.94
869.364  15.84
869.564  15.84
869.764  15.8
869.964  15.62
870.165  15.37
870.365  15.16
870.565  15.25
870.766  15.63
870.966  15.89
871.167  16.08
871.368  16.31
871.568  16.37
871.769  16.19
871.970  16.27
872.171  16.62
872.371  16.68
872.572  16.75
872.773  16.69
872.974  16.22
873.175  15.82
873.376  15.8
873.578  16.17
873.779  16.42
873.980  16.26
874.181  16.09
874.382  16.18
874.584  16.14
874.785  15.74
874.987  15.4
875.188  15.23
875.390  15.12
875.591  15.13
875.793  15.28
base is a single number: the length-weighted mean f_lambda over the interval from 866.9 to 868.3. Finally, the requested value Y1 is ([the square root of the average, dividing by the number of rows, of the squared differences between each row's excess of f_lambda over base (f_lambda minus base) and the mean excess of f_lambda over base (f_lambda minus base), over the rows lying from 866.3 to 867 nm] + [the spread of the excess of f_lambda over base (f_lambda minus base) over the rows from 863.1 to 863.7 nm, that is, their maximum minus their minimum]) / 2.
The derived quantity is 0.44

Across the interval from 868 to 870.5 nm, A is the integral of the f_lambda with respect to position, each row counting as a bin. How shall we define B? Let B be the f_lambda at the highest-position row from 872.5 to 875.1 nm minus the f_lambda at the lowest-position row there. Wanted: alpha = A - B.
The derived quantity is 41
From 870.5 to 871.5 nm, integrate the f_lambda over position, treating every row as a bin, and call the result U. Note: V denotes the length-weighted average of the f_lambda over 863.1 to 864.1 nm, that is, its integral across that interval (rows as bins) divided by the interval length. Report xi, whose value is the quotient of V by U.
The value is 1.00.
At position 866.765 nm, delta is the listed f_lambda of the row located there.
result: 15.32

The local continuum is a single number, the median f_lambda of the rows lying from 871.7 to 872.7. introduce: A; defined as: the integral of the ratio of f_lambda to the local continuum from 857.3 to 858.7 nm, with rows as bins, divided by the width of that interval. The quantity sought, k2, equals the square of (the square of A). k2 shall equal 0.924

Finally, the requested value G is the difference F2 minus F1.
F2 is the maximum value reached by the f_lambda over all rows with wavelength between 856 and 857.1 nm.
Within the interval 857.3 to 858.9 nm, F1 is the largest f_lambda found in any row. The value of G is -0.6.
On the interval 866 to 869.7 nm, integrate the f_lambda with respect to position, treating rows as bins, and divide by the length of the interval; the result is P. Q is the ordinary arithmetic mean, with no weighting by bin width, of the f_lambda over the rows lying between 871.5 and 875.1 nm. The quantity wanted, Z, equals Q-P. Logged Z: 0.6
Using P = 15.6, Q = 16.2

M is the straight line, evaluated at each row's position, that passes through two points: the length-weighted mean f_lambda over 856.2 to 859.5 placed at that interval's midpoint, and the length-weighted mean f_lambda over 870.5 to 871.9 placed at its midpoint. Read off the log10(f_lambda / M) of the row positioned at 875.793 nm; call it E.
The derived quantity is -0.017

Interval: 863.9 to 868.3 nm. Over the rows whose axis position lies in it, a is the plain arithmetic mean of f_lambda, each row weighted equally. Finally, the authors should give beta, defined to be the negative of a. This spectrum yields -15.6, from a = 15.6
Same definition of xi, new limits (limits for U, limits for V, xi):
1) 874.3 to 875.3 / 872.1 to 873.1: 1.06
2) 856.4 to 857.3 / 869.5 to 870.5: 1.08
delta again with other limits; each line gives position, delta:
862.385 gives 15.72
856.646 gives 15.87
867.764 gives 15.41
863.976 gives 15.25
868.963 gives 15.95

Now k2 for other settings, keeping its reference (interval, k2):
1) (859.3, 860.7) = 0.870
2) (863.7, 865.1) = 0.769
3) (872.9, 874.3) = 0.883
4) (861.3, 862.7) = 0.826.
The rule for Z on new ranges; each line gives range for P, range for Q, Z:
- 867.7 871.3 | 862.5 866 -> 0.1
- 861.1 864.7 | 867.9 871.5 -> -0.1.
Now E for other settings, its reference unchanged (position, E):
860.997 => -0.016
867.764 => -0.018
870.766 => -0.010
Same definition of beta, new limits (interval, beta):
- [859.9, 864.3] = -15.8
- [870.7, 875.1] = -16.2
